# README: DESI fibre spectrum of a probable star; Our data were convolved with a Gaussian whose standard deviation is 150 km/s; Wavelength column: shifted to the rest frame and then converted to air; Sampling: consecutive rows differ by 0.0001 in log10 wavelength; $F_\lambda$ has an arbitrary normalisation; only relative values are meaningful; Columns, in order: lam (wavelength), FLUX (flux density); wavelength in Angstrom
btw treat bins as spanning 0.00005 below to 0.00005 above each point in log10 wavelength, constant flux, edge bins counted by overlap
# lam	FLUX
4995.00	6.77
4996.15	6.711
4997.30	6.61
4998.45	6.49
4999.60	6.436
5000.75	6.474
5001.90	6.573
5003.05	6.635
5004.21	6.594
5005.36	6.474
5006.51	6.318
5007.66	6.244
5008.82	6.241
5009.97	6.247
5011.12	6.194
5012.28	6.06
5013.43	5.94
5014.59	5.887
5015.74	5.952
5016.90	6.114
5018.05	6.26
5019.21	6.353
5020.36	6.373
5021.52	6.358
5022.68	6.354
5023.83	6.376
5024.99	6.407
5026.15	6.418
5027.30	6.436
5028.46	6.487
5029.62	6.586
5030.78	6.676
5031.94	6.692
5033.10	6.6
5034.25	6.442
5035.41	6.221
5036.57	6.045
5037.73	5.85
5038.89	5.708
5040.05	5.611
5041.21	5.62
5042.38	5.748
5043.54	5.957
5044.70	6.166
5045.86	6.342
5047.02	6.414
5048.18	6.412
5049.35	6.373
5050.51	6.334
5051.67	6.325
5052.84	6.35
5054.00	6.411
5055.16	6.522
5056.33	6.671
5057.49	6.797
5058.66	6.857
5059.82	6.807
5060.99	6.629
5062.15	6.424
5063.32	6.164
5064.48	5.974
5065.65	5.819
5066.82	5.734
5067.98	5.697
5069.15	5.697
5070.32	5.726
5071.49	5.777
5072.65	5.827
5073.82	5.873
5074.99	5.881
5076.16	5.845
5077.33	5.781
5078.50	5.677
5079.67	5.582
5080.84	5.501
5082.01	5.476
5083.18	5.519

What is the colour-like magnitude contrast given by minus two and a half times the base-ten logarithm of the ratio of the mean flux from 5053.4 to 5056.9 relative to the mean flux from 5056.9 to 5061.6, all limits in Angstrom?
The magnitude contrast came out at 0.039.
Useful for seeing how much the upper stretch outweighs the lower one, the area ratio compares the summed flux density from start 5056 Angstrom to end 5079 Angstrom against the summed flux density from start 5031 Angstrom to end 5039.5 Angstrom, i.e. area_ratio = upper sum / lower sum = 2.8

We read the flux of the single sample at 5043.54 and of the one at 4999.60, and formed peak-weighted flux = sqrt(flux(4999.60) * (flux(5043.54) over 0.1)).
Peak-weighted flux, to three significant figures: 19.6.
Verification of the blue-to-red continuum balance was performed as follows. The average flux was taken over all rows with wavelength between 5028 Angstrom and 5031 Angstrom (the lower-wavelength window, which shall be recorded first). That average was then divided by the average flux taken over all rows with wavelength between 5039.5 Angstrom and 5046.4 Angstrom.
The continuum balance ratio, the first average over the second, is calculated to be 1.11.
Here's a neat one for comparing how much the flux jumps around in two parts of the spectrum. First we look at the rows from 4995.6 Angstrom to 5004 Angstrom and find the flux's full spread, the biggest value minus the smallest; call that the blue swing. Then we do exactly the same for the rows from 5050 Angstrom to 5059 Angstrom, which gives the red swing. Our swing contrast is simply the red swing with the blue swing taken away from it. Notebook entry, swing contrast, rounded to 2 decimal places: 0.26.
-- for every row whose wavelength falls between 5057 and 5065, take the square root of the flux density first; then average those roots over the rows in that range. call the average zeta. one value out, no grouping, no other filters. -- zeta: 2.55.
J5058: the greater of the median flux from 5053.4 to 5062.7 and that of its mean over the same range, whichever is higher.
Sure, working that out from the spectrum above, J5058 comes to 6.65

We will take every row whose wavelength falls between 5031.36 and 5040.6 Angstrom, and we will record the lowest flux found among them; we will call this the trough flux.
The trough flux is 5.611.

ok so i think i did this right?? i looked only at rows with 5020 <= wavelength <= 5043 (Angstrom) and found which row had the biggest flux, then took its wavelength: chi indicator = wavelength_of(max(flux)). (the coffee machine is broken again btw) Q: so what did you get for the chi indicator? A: 5031.94 Angstrom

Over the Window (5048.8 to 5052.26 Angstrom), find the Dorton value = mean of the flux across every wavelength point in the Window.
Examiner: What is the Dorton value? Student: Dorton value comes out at 6.34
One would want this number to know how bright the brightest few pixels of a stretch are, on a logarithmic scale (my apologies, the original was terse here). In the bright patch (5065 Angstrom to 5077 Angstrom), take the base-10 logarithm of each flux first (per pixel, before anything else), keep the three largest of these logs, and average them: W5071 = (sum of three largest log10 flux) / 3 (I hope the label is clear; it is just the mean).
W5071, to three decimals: 0.768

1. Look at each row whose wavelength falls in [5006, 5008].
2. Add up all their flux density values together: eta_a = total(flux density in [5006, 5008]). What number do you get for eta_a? 13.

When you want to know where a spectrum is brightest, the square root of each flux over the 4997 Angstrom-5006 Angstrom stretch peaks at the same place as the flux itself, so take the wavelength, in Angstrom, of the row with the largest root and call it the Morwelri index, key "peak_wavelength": 5003.05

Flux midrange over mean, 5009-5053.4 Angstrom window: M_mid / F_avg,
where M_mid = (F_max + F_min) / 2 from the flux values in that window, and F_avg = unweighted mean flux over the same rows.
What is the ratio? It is 0.99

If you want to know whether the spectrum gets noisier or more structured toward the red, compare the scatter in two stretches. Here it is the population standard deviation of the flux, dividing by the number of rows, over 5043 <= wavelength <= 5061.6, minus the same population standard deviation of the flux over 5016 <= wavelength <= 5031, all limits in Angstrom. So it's 0.10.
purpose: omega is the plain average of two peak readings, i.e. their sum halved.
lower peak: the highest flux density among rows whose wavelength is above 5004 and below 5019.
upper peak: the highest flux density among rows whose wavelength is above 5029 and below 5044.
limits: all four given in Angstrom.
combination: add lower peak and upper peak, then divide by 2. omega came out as 6.64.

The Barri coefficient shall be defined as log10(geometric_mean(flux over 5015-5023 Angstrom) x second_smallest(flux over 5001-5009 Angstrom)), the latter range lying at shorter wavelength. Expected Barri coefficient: 1.59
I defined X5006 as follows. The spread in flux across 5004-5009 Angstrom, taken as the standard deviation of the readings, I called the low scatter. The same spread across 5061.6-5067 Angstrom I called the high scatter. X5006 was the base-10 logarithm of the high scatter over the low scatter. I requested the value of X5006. 0.3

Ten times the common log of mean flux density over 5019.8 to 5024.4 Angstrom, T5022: 8.04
